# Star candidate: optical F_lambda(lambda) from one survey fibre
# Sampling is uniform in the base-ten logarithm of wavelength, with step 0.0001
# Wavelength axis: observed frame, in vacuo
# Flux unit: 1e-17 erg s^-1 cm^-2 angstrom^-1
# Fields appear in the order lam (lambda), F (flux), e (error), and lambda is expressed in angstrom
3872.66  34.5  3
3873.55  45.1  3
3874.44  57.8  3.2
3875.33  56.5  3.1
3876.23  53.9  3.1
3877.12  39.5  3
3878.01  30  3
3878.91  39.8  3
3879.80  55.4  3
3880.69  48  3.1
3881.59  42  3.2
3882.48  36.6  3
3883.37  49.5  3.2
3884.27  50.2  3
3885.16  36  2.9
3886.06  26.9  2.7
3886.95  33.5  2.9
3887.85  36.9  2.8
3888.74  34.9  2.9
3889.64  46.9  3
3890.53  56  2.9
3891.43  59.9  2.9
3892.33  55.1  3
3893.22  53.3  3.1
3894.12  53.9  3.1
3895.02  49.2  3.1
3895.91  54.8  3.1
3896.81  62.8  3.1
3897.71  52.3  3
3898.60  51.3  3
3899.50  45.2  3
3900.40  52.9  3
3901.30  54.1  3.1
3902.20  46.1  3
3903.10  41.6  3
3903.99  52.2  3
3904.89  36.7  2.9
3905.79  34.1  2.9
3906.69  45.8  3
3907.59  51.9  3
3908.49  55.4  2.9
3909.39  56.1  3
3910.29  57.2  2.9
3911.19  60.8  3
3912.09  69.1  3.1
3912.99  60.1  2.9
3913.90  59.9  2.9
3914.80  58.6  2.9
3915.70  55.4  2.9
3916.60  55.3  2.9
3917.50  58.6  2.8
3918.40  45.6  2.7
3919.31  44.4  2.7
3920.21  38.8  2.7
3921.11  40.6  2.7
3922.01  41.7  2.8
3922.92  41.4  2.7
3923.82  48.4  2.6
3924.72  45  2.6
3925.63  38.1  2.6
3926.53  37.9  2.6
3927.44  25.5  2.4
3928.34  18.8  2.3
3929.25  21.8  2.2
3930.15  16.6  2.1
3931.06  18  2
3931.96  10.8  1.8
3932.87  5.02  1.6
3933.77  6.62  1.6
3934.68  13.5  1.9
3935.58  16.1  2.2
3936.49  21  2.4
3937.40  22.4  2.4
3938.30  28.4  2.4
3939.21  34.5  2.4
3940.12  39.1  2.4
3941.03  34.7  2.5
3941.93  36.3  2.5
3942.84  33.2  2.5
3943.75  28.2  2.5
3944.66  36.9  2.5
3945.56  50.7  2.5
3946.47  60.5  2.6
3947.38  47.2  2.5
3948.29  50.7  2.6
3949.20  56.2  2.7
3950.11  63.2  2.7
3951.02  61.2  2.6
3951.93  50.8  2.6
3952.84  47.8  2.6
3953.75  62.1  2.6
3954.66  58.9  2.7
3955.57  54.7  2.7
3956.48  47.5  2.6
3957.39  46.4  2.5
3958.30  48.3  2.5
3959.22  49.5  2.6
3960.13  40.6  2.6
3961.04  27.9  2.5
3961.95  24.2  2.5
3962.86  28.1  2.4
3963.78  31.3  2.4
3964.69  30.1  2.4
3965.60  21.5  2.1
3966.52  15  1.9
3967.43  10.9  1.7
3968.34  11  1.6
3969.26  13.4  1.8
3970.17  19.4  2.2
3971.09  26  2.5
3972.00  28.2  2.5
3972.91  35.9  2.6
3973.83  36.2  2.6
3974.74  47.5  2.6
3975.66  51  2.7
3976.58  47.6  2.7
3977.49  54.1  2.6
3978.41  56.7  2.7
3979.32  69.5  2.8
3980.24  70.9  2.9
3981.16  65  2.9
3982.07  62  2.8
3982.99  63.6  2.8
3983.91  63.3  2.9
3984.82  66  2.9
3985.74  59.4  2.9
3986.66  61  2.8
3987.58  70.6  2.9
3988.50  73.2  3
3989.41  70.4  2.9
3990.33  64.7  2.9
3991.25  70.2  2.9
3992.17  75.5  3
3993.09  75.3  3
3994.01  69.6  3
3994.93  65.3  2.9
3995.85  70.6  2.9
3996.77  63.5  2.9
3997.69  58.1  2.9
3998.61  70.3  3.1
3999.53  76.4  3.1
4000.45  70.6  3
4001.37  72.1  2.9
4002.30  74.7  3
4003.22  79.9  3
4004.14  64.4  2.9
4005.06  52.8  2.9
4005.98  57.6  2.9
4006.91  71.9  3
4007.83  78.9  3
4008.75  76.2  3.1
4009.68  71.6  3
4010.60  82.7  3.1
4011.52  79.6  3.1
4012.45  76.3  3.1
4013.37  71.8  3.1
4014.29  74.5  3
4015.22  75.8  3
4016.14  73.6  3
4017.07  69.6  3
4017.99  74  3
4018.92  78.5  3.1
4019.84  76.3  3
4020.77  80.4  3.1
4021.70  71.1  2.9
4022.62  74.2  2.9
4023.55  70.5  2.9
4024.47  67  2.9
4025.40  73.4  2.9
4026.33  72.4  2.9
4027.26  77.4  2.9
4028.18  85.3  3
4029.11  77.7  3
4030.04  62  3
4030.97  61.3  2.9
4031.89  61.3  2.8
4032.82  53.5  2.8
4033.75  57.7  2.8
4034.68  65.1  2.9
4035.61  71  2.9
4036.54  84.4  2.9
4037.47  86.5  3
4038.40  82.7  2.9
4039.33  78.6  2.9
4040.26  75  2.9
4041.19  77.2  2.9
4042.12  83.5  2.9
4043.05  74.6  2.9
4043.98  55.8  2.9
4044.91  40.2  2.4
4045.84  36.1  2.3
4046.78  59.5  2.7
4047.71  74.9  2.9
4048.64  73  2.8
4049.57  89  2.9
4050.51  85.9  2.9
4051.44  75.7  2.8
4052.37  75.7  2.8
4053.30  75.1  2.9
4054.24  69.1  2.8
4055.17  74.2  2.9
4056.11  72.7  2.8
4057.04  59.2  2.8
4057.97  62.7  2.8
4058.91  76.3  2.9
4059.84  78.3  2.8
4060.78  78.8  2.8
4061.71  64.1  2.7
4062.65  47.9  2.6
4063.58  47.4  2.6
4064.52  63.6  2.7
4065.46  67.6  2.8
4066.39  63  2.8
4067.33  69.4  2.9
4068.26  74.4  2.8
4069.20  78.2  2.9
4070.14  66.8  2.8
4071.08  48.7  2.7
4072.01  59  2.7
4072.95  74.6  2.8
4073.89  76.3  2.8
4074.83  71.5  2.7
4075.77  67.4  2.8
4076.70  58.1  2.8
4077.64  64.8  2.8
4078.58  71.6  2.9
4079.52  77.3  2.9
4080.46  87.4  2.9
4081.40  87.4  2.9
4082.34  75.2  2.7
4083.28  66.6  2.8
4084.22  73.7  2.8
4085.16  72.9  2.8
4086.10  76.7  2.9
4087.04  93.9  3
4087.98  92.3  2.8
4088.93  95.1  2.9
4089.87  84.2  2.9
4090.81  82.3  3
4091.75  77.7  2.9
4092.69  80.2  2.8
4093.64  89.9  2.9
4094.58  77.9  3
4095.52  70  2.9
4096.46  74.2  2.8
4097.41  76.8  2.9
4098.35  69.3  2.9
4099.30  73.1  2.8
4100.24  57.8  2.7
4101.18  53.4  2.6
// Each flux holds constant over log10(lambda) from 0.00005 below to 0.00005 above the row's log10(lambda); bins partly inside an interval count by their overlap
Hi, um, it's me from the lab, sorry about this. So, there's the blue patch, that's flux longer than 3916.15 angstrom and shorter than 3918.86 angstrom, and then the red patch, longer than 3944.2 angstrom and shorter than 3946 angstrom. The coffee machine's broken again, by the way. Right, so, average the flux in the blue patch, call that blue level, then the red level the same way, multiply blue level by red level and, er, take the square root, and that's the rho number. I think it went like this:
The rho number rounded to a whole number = 48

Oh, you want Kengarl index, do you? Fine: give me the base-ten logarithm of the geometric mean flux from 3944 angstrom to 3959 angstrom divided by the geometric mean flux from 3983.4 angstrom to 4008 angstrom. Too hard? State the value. -0.12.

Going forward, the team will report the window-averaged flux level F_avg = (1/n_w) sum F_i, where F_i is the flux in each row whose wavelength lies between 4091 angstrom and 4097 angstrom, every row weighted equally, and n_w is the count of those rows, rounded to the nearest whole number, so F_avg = 78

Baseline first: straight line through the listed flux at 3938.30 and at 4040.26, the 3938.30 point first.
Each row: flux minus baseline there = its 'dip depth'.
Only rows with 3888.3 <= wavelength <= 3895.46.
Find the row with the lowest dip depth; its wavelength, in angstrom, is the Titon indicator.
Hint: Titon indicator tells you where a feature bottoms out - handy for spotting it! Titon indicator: 3888.74 angstrom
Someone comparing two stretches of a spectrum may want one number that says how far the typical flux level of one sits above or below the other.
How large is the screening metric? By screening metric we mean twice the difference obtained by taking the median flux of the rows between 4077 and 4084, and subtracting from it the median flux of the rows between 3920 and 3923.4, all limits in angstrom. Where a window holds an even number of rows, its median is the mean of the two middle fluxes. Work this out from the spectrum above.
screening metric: 68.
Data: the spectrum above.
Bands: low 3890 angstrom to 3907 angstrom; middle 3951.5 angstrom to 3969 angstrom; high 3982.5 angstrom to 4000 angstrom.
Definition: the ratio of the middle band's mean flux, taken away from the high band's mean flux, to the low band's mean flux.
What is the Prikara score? 0.61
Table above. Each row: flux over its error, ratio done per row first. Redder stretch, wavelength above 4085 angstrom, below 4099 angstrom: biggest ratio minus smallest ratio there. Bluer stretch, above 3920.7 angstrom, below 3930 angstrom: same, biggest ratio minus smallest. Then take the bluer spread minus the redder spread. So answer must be 1.4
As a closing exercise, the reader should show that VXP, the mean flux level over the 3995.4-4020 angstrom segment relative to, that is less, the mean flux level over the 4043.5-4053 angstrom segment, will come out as 5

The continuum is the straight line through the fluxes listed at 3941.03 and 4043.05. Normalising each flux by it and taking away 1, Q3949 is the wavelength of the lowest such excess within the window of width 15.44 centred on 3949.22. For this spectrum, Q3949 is 3943.75 angstrom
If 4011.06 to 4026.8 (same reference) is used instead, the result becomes 4024.47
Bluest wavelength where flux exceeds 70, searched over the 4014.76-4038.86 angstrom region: 4015.22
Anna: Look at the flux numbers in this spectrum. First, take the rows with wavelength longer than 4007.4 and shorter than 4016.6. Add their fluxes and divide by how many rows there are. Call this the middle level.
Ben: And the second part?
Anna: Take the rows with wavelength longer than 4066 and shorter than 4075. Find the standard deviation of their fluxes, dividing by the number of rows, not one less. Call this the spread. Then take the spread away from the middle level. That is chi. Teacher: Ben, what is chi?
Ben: 67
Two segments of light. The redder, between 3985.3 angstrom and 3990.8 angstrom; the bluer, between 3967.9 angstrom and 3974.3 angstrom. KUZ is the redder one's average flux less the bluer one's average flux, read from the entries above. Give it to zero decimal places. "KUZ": 42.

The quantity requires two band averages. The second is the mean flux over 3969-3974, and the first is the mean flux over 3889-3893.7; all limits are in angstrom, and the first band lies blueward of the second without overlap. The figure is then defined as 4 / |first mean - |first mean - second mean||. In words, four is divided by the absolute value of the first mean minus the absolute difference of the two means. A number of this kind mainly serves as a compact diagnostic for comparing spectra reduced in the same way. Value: 0.15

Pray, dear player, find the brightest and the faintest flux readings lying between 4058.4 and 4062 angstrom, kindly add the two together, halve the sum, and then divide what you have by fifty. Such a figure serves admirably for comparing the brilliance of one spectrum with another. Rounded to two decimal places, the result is 1.43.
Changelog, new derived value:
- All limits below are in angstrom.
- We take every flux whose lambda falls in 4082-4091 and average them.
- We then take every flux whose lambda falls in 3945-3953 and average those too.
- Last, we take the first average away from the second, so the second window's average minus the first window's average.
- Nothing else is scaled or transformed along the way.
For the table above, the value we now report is -27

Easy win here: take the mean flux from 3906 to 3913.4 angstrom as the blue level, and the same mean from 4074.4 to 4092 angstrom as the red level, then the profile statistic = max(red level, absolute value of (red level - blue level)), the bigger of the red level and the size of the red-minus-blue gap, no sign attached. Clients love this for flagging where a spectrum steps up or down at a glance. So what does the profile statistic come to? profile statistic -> 77.7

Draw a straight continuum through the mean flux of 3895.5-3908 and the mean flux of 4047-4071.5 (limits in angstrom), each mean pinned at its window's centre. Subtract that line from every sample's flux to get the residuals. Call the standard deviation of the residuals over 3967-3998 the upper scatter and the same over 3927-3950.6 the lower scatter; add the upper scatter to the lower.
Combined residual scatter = 34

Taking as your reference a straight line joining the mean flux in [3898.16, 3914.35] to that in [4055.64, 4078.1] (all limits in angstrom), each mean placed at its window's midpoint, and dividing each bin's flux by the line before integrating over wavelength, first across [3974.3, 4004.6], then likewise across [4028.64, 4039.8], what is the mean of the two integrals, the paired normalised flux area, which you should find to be 23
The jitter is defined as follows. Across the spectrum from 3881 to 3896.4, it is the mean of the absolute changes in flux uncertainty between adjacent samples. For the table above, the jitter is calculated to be 0.11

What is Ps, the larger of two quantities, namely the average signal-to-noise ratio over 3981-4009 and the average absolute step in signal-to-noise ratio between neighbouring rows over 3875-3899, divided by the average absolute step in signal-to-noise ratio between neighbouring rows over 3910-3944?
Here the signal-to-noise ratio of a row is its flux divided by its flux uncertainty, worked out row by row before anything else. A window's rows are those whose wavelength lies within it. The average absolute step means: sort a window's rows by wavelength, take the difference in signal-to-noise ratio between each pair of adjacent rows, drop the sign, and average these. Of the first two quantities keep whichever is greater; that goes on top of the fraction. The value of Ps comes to 14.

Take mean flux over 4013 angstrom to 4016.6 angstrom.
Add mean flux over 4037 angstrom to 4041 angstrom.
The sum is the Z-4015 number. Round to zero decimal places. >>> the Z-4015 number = 155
